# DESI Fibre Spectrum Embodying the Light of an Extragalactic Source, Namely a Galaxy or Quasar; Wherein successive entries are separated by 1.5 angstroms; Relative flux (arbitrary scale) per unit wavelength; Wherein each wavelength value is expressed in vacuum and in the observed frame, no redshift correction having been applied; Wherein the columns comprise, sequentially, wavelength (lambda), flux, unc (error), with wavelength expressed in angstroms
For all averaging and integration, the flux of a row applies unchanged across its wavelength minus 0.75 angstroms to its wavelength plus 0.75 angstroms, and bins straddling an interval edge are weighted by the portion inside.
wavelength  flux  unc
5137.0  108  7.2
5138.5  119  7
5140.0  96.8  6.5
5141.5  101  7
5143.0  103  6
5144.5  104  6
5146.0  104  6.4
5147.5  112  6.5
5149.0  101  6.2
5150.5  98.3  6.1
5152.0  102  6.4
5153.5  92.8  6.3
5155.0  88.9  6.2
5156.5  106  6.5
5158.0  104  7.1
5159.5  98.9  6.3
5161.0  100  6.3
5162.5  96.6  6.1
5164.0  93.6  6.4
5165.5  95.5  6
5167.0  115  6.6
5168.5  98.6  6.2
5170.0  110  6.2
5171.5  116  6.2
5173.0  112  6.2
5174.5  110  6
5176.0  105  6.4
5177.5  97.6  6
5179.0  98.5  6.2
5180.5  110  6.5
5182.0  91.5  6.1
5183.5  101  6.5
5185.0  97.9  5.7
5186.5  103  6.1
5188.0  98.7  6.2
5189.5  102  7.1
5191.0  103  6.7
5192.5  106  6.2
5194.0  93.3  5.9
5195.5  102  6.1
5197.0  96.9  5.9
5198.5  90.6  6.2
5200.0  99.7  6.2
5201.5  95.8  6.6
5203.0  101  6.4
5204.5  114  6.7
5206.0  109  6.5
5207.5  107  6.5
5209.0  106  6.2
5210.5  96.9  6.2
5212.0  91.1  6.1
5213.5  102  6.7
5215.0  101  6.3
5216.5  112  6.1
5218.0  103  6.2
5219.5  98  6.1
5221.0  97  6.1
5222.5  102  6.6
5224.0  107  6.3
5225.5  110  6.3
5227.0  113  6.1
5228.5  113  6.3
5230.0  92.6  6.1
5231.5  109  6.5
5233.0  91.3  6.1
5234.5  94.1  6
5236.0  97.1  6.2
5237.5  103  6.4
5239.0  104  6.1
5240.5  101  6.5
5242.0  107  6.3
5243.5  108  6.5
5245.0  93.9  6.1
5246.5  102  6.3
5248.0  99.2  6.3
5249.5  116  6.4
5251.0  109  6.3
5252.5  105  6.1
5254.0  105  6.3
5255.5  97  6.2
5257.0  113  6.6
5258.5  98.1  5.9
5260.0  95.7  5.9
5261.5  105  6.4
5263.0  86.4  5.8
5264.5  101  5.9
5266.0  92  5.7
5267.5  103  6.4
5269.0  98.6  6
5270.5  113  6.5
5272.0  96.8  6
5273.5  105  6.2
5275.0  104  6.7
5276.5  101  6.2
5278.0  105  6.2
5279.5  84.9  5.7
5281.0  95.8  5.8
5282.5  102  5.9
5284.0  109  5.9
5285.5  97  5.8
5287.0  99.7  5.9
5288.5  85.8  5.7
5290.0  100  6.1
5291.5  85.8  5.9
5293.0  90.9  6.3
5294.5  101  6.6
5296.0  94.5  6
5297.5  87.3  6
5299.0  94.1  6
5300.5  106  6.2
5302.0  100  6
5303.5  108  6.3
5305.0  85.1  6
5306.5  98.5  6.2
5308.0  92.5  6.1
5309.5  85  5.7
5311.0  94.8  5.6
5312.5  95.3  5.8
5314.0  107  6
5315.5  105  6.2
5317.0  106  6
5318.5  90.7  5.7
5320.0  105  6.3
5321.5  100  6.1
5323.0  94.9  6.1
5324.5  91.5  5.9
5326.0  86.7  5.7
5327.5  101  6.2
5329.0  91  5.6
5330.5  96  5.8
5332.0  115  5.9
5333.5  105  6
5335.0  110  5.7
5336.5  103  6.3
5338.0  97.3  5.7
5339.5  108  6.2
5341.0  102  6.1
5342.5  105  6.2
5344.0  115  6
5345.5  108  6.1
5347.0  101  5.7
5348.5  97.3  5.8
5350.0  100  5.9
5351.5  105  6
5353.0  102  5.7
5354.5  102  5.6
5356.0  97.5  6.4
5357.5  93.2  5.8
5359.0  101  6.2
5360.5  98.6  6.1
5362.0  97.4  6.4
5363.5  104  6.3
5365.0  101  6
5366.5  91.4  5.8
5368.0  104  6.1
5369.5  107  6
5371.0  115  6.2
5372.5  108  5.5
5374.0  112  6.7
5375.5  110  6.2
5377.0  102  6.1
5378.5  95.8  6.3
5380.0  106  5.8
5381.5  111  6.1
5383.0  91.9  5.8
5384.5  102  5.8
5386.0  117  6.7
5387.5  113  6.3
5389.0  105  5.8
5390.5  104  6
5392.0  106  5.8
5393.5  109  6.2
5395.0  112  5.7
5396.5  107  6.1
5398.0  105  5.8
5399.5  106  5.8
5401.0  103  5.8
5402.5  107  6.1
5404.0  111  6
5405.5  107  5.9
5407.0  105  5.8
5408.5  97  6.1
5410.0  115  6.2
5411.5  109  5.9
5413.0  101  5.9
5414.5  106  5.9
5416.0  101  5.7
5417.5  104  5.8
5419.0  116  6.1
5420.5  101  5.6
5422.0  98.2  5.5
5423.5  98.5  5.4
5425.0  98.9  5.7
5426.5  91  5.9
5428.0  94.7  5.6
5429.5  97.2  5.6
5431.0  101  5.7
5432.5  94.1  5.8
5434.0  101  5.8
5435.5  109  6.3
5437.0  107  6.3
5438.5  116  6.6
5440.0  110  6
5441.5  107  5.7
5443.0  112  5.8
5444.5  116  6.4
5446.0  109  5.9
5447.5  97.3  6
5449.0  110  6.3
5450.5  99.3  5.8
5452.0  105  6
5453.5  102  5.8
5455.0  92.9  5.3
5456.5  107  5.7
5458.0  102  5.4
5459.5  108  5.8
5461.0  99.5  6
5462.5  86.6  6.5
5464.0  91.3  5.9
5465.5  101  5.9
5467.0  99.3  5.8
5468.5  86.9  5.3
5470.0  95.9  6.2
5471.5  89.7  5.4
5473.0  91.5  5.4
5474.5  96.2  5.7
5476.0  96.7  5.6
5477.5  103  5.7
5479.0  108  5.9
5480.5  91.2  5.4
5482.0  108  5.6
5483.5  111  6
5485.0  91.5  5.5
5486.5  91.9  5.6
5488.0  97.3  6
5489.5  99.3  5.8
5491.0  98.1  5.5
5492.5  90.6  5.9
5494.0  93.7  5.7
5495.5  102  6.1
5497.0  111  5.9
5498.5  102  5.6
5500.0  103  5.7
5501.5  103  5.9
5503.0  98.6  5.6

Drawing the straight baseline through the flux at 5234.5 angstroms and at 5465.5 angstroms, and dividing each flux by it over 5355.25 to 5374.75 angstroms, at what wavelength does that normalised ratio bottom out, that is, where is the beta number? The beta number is 5366.5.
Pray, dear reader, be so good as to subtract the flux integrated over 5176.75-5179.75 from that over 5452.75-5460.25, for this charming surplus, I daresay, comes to 474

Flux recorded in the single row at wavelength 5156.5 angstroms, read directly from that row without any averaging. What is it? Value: 106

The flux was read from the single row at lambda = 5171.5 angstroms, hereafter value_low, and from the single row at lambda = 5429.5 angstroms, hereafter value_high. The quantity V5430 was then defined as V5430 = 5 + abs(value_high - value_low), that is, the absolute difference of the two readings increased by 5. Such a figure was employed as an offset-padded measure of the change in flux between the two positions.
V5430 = 23.8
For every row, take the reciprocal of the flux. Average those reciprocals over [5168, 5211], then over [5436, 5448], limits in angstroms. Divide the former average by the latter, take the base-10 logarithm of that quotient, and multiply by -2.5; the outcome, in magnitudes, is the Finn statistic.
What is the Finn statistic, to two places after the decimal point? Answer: -0.07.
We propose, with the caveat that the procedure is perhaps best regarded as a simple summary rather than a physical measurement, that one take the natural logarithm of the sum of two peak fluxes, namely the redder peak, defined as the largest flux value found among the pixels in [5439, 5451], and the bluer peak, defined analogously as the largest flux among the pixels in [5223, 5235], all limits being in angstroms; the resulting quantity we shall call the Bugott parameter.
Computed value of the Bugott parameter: 5.43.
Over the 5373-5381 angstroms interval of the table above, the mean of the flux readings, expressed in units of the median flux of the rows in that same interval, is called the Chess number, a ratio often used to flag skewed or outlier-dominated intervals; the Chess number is 0.99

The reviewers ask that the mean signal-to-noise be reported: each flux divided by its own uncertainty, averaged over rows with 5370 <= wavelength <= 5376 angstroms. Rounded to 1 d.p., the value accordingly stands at 18.2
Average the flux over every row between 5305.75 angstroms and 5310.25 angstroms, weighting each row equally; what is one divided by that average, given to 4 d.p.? 0.0109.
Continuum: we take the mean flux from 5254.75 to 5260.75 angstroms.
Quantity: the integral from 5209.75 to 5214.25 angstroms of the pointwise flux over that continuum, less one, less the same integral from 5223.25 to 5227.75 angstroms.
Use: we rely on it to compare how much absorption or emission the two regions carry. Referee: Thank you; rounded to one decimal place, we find -0.6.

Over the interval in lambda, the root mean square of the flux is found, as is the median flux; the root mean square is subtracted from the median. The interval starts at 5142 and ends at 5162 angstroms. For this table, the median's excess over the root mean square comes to 0.70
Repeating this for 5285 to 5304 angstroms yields 0.59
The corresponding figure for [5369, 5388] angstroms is 0.79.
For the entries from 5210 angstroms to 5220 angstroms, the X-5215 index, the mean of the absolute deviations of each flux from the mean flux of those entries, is 4.5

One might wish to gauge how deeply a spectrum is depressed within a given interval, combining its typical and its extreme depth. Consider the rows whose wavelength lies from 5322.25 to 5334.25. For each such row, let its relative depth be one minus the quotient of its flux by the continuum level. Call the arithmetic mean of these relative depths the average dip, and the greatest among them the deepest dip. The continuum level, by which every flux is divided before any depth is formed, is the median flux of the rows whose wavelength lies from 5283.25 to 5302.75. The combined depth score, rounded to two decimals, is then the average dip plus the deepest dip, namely 0.10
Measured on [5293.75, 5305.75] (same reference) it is 0.12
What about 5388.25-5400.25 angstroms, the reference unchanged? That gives -0.17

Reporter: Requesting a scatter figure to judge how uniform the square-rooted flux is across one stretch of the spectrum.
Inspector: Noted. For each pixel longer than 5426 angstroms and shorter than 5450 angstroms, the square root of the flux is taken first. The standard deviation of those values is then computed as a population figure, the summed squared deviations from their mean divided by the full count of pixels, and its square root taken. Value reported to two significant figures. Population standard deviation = 0.38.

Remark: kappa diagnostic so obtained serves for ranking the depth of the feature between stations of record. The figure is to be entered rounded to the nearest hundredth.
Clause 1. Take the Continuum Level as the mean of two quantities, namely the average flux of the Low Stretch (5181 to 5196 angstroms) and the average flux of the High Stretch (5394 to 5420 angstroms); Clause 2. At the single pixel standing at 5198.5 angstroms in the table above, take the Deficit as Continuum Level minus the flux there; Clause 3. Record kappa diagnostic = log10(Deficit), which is 1.10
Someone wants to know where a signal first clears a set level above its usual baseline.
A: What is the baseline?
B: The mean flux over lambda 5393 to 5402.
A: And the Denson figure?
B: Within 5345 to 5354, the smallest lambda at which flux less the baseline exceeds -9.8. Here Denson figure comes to 5345.5 angstroms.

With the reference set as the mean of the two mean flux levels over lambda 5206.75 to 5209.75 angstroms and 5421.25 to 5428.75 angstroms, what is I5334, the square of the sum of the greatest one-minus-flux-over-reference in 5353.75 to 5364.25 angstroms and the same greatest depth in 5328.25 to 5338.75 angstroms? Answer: 0.034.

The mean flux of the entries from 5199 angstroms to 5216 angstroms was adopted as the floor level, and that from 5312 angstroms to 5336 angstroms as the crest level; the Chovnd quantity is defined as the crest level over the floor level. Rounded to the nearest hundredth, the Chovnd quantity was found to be 0.98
